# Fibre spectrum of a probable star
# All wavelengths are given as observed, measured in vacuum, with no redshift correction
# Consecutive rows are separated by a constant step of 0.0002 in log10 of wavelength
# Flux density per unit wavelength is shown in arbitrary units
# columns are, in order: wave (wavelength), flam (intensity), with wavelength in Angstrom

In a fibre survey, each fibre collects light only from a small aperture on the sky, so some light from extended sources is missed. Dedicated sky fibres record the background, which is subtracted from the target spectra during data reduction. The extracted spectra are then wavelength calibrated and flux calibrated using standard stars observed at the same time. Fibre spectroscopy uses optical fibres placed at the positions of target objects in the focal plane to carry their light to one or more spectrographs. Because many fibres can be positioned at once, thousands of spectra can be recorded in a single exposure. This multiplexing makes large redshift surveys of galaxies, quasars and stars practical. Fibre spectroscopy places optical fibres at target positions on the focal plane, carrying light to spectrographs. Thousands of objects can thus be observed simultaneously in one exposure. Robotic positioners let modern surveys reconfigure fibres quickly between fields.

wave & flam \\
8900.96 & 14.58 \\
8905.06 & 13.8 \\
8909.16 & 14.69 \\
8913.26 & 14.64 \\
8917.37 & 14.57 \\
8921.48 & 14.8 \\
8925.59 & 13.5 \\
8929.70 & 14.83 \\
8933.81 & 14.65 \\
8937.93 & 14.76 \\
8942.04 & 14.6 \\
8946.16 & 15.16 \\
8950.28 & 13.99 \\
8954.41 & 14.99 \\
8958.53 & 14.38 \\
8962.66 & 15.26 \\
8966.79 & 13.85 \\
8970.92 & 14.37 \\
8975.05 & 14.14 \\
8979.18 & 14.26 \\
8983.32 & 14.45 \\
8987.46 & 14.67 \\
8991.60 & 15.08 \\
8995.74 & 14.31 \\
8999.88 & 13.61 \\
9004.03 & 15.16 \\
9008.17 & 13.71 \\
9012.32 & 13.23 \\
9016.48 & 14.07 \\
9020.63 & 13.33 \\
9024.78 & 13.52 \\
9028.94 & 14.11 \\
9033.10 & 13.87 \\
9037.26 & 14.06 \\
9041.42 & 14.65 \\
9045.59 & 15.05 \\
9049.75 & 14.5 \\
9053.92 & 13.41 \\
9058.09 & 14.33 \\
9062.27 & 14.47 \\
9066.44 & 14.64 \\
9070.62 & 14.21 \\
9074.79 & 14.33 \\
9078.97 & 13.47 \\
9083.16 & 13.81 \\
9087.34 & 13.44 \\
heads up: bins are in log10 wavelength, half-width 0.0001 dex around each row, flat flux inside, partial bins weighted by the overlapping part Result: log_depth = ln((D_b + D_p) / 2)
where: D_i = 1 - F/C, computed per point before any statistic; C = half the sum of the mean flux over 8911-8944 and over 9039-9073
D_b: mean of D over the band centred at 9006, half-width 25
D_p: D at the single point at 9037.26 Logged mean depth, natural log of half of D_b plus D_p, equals -3.6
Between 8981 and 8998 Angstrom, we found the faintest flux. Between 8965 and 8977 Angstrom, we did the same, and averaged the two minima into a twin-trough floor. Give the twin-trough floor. 14.1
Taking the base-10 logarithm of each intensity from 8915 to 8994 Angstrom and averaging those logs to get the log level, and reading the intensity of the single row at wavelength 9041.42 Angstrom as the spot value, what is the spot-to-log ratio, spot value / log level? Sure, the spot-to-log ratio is 12.6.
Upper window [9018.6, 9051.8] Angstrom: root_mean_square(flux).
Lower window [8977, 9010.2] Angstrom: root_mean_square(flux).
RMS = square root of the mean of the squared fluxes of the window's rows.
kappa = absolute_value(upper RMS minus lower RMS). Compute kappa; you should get 0.27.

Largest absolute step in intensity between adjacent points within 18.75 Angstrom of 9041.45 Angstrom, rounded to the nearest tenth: 1.1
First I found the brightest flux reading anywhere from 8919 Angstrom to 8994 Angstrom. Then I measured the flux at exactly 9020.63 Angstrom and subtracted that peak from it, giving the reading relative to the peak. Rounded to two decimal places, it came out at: -1.93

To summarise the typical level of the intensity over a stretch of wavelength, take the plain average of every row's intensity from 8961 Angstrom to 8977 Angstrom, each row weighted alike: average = 14.4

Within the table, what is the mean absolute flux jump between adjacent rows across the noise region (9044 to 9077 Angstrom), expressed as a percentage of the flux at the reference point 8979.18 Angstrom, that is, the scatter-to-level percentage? 3.4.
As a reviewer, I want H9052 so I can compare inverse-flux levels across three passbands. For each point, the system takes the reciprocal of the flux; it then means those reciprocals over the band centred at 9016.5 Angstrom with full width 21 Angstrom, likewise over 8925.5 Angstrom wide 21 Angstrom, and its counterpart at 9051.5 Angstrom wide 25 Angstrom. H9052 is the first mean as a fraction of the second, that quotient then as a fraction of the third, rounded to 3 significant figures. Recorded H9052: 15.3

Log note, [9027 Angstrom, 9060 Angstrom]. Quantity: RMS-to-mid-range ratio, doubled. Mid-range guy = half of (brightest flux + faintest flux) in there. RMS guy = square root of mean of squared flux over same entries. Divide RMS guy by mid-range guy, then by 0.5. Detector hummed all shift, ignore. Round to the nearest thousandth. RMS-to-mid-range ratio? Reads 2.004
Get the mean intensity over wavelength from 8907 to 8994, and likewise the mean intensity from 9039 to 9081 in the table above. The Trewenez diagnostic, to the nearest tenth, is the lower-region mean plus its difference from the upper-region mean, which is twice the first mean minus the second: 14.8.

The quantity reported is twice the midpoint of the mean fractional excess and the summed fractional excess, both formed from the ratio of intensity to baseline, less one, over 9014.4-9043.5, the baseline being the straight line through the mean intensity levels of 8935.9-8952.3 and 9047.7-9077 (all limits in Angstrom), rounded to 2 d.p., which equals -0.24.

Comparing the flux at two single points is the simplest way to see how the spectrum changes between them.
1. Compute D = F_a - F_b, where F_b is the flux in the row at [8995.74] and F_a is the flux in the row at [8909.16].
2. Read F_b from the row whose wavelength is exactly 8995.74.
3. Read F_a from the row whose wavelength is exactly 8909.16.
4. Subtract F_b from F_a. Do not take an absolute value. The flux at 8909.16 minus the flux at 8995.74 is 0.38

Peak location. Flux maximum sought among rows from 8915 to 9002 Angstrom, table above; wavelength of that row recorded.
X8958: 8962.66 Angstrom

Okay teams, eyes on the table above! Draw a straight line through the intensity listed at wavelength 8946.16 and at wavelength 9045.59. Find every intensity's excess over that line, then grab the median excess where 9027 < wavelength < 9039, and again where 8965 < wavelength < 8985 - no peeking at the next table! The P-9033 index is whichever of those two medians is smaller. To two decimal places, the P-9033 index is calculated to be -1.00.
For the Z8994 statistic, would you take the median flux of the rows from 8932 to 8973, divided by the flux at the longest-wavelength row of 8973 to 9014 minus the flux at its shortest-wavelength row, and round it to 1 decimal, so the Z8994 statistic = -16.1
